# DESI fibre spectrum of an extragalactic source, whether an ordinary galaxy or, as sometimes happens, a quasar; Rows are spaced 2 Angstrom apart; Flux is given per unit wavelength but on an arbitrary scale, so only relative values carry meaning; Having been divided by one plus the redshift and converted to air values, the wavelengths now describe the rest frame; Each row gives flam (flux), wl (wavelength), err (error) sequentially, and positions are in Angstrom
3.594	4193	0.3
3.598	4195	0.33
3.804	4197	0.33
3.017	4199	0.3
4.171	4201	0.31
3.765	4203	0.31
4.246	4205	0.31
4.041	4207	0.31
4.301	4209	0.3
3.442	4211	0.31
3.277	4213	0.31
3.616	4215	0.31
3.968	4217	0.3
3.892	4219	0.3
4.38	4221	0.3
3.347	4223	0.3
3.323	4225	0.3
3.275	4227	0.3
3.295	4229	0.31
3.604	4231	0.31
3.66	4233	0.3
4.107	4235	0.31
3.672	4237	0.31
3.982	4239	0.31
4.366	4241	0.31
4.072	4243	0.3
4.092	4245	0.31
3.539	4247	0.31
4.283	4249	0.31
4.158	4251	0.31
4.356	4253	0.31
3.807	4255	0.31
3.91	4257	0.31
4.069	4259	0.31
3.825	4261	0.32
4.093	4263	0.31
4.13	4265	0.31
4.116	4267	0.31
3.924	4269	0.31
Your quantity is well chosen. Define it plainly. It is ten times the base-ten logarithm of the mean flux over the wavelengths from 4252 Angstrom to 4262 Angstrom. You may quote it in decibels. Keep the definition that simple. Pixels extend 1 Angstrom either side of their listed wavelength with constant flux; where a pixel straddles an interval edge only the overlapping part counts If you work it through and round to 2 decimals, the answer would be 6.01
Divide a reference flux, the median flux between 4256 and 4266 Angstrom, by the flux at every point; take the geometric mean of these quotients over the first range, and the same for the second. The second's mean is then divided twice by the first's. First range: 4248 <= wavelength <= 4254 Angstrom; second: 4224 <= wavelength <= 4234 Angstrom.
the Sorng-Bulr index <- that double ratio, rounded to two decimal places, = 1.30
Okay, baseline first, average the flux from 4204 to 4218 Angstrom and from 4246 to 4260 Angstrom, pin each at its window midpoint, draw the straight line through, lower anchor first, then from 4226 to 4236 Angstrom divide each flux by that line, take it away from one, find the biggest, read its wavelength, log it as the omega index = 4227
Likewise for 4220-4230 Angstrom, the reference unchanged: 4227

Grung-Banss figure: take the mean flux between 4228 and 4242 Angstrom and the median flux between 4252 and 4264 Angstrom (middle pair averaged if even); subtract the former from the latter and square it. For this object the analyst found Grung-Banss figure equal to 0.0314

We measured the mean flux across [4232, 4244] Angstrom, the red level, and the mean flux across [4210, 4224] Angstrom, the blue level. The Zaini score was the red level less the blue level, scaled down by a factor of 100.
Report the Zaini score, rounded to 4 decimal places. 0.0027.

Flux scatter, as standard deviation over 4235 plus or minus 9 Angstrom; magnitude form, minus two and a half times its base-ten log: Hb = 1.1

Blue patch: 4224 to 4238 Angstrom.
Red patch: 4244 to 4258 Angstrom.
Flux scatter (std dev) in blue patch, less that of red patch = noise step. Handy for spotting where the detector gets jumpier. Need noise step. 0.010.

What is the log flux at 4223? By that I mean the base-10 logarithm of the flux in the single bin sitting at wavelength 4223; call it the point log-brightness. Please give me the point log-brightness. 0.52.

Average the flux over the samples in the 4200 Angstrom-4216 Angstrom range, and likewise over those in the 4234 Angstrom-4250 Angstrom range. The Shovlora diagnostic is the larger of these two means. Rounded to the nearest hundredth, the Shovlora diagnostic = 4.01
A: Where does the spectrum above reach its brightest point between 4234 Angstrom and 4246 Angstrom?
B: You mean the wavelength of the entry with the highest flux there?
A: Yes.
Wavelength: 4241 Angstrom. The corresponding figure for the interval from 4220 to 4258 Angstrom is 4221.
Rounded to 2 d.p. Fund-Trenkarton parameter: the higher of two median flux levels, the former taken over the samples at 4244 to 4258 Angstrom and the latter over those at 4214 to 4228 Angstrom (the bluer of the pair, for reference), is 4.09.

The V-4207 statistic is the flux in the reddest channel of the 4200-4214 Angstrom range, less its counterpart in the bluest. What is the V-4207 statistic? -0.89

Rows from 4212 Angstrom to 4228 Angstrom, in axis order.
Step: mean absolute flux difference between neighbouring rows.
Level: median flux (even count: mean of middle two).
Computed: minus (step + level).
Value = -3.82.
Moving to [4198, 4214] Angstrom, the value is -4.41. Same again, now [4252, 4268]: -4.28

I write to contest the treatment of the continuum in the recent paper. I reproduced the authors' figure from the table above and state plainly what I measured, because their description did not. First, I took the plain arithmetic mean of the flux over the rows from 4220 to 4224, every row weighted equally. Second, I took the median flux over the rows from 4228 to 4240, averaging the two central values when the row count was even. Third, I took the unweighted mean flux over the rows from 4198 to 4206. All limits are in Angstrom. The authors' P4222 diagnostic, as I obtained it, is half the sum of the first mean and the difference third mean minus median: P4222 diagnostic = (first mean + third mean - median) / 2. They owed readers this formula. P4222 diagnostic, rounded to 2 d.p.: 2.00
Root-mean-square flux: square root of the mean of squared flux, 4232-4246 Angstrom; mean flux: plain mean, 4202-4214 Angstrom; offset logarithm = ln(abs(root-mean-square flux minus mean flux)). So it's -1.9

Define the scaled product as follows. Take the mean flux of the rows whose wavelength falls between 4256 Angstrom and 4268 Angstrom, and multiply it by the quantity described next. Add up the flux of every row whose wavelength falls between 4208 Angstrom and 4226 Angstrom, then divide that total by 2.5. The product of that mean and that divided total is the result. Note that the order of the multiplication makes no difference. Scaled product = 54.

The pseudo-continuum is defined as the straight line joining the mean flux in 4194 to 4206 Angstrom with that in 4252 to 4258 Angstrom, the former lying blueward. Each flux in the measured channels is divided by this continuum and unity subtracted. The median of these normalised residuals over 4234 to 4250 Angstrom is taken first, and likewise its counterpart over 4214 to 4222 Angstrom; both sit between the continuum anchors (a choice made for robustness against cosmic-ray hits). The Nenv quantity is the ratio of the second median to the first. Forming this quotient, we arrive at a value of 0.7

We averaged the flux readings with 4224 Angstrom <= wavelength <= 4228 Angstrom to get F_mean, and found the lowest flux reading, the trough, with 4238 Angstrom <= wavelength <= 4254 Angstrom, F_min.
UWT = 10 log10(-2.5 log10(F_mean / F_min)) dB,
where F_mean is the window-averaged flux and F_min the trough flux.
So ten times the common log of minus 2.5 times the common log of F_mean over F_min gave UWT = -11.2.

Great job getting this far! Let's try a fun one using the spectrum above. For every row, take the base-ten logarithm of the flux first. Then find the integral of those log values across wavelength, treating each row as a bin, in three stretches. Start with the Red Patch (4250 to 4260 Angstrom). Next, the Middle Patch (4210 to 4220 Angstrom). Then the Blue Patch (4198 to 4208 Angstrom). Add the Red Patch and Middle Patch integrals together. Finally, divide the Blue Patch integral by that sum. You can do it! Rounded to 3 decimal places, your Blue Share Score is 0.498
